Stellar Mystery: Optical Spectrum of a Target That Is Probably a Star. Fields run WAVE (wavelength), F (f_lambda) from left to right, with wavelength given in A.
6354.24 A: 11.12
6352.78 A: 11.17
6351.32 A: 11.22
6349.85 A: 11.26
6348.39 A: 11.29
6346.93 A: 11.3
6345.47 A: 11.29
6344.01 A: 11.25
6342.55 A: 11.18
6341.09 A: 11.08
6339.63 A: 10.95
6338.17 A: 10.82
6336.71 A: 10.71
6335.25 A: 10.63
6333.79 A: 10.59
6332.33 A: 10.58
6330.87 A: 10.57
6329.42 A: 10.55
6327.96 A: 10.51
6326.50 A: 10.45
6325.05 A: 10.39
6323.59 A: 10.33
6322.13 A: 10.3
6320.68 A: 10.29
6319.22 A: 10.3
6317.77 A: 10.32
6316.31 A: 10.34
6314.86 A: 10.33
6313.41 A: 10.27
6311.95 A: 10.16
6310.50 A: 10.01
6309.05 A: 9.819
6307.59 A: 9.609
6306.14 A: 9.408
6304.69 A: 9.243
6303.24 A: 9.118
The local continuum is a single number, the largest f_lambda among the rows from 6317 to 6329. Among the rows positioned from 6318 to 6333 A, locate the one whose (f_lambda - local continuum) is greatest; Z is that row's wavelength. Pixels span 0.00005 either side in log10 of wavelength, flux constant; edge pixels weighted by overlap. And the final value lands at 6332.33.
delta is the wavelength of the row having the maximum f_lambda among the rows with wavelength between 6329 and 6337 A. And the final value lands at 6336.71 A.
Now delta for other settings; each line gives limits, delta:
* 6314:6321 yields 6316.31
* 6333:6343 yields 6342.55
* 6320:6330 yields 6329.42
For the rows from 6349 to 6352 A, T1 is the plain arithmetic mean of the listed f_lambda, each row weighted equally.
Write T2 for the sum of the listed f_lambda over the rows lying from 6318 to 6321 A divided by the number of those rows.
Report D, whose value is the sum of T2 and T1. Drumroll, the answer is 21.5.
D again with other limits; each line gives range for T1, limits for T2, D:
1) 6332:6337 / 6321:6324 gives 20.9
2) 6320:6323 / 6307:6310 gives 20.0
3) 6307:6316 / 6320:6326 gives 20.4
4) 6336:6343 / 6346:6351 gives 22.2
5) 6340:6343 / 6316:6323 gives 21.4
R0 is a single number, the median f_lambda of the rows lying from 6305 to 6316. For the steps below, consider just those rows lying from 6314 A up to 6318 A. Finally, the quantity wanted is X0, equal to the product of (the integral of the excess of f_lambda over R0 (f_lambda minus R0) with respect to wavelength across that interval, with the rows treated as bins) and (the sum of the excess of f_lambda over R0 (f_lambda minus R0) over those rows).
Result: 1.2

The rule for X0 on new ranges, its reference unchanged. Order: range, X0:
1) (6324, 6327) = 1.0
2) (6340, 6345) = 20.0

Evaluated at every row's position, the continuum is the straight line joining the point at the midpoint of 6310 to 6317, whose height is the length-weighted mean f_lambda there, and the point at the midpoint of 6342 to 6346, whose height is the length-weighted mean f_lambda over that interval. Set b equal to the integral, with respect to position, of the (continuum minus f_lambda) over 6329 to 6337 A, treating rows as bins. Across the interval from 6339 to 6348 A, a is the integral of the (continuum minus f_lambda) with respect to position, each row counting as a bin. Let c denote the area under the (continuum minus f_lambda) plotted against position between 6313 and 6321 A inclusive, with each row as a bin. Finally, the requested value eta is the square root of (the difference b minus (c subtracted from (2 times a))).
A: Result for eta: 1.31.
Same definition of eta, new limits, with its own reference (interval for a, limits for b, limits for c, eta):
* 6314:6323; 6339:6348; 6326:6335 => 1.04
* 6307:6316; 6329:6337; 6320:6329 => 1.44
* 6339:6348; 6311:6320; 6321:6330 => 1.15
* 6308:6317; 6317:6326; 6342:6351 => 0.98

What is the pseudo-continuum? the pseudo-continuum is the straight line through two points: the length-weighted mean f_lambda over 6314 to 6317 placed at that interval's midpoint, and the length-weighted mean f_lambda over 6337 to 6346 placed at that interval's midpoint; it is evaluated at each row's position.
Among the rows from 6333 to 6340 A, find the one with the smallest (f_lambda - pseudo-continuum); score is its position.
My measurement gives 6335.25 A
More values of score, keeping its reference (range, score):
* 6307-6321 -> 6307.59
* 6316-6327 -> 6323.59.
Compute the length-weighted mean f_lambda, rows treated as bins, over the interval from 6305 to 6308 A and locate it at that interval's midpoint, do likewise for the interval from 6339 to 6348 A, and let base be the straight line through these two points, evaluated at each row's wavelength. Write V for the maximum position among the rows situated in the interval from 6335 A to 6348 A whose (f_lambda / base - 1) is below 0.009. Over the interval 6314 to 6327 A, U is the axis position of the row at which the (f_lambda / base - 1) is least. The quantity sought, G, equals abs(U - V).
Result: 20.4 A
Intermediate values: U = 6326.50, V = 6346.93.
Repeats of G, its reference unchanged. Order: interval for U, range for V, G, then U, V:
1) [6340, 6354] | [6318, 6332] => 21.9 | 6352.78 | 6330.87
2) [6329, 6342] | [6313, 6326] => 10.2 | 6335.25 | 6325.05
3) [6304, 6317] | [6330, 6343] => 37.9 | 6304.69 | 6342.55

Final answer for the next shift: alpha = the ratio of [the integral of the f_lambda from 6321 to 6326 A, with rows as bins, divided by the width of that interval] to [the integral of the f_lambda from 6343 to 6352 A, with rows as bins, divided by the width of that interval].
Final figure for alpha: 0.92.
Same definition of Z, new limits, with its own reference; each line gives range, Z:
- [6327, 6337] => 6336.71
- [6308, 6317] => 6316.31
